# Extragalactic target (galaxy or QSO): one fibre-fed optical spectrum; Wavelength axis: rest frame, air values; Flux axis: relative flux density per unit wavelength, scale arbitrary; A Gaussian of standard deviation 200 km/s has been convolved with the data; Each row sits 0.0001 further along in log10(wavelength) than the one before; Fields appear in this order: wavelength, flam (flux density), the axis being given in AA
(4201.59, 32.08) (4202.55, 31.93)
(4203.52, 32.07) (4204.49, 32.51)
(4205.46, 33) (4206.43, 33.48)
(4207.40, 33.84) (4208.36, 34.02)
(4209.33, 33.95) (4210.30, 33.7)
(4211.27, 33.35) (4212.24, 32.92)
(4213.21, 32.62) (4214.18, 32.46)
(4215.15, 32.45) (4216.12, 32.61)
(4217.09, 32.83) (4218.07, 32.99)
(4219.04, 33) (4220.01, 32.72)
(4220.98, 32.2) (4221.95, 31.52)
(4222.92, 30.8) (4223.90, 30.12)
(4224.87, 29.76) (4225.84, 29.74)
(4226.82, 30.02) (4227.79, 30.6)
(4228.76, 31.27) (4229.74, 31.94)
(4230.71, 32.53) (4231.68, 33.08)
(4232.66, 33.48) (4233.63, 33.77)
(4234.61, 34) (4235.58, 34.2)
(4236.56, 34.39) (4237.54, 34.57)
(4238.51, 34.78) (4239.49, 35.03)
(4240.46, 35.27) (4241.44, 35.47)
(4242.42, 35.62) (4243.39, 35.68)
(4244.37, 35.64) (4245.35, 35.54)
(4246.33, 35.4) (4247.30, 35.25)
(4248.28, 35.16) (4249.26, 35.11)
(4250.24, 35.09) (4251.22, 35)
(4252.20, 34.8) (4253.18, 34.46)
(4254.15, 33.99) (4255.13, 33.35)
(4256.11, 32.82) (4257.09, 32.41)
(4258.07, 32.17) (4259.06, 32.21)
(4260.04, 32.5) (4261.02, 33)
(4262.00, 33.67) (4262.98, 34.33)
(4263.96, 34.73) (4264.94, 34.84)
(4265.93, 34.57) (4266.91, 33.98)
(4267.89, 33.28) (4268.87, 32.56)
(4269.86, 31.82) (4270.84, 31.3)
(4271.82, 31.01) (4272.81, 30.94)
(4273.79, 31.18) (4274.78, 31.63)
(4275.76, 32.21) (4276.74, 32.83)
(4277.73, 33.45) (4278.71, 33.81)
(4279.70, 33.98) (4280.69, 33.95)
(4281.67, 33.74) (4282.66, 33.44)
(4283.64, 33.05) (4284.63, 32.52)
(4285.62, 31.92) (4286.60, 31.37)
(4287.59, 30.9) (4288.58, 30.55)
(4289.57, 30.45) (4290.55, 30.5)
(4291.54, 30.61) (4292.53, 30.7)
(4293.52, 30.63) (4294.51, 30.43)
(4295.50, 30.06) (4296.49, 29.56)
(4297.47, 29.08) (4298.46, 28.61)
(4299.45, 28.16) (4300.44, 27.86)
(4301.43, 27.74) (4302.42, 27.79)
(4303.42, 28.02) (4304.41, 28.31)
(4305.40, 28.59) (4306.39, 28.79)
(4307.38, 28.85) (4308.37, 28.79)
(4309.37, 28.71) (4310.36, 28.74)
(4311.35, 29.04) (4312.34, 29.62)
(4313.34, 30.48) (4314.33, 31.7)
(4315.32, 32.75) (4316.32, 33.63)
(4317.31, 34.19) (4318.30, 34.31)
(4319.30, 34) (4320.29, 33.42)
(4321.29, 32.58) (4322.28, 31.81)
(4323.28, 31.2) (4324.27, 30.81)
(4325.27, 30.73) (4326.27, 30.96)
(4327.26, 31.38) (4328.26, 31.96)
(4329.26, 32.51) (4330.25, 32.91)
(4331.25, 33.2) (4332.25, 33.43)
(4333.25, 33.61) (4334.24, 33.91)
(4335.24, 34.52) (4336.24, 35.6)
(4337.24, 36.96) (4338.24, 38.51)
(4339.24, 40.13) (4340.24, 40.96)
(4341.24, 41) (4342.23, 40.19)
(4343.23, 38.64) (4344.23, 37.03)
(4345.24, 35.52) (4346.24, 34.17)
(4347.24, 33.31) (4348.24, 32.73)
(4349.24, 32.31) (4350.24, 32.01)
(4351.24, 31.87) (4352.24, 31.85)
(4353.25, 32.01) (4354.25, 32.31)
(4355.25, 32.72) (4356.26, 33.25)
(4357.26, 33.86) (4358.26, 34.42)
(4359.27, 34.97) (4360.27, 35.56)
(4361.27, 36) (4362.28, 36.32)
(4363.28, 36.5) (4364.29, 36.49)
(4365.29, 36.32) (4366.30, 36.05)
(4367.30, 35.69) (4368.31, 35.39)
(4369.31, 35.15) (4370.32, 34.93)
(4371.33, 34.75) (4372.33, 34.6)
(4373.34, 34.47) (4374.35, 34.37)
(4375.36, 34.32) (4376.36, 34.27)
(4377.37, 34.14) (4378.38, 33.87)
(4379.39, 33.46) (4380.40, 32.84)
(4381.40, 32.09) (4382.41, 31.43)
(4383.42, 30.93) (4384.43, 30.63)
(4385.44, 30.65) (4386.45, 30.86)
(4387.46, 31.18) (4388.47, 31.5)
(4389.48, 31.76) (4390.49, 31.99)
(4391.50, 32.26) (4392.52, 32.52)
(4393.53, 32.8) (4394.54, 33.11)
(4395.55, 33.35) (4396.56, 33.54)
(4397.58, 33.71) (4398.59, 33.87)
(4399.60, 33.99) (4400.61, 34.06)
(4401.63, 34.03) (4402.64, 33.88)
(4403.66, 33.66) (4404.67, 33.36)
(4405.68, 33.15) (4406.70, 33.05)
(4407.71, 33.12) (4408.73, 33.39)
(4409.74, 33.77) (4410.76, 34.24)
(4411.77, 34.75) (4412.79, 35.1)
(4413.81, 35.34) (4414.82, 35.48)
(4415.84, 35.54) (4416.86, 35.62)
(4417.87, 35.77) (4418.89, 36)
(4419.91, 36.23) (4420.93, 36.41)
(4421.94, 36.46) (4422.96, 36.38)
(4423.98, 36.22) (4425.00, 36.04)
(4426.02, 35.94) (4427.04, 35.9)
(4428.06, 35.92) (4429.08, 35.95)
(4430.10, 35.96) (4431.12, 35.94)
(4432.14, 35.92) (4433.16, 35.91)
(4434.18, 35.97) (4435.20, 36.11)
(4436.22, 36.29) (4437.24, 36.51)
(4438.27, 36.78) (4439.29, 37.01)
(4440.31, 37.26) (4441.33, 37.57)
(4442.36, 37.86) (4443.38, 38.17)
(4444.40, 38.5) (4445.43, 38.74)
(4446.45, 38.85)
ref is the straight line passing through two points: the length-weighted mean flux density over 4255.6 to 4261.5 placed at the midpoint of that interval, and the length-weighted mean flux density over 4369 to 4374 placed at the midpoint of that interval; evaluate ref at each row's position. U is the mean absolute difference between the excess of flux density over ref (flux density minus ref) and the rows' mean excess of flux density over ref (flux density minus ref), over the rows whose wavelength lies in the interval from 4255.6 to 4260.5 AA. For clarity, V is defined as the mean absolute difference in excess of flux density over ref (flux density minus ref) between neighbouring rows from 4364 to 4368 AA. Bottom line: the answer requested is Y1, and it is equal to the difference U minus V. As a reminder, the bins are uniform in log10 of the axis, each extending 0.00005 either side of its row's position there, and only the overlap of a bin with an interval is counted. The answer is -0.1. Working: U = 0.2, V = 0.3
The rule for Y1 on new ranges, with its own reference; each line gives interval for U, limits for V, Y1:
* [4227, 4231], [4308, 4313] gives 0.4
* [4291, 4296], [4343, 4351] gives -0.8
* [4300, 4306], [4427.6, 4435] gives 0.2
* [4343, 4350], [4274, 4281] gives 1.6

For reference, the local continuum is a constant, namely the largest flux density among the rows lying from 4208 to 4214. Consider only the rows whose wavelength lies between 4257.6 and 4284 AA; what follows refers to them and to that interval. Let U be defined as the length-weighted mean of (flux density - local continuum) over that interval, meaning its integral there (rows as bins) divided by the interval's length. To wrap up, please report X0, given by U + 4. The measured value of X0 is 3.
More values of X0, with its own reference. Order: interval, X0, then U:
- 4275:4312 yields 0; -4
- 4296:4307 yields -2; -6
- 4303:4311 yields -1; -5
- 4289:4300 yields 0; -4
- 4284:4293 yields 1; -3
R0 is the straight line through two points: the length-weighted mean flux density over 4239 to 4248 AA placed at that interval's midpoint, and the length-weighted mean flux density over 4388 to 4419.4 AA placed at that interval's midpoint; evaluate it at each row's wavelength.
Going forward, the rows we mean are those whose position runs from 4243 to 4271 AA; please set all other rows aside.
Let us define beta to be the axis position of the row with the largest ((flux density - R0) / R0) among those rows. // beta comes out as 4243.39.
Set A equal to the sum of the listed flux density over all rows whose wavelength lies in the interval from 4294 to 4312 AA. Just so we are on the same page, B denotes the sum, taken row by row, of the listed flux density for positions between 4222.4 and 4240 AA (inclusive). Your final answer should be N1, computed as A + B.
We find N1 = 1101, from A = 517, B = 584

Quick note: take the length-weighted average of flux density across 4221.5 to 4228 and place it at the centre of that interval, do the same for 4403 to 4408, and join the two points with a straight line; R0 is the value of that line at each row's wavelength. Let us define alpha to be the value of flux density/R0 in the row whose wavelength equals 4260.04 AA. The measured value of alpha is 1.05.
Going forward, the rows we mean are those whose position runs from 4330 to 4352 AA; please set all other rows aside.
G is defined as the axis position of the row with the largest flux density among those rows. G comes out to 4341.24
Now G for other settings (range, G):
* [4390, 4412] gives 4411.77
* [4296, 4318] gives 4317.31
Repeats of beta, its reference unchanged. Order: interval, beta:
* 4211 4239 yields 4238.51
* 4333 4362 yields 4341.24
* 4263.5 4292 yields 4264.94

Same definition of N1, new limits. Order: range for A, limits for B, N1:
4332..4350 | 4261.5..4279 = 1245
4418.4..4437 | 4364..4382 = 1273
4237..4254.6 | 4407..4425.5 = 1268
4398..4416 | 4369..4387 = 1212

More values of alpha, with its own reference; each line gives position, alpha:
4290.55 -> 0.97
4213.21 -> 1.08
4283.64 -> 1.06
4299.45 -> 0.89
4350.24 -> 0.99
